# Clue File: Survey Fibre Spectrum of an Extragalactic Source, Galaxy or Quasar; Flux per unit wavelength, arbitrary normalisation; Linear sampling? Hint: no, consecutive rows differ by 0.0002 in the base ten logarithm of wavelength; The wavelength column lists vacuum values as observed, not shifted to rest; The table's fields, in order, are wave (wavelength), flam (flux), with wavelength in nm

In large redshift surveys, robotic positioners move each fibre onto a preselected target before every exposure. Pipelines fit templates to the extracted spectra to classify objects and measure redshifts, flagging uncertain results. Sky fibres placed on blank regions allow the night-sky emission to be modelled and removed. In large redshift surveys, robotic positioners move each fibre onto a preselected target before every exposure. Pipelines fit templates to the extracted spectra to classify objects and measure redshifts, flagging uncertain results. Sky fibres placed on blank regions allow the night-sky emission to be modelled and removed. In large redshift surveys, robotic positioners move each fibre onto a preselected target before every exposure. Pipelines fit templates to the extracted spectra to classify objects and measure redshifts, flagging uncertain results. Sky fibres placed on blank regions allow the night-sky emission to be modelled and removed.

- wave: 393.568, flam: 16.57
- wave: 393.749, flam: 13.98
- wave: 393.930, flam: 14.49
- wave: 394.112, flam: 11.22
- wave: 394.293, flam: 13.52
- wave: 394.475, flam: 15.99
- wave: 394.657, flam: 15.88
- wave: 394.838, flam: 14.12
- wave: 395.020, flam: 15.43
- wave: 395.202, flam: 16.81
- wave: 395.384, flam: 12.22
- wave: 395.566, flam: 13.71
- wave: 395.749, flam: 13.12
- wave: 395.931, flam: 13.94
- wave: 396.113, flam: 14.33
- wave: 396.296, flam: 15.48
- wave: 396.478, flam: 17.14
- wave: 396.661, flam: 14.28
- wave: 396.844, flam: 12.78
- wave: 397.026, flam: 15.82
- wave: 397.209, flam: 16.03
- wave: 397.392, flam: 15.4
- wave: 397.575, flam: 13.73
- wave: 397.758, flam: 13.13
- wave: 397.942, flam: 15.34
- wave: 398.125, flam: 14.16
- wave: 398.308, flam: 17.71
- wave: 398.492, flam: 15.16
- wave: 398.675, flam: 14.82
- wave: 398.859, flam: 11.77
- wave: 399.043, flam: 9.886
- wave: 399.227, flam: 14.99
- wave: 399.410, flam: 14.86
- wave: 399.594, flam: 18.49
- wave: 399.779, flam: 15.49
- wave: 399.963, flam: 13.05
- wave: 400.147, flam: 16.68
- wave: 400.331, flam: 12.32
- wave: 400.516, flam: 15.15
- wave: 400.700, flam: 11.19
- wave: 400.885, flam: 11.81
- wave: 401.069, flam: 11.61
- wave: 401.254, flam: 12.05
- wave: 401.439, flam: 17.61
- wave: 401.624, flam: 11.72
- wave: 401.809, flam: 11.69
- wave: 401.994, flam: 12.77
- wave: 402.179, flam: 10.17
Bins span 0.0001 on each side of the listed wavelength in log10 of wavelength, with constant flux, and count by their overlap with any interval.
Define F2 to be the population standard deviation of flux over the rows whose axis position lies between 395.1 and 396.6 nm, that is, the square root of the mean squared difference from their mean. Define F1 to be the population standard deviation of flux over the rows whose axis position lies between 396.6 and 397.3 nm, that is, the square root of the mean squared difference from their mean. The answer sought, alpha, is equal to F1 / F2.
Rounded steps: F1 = 1.31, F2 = 1.63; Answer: 0.80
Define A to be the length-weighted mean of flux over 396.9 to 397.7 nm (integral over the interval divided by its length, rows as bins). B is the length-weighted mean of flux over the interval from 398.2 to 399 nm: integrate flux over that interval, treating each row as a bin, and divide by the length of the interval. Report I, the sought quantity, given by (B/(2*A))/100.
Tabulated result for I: 0.0048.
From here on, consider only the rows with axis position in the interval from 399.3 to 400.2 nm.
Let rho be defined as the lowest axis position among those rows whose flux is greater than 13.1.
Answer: 399.410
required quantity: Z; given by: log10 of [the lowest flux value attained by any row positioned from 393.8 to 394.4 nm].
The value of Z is 1.05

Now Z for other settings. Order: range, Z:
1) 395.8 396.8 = 1.14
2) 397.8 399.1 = 1.00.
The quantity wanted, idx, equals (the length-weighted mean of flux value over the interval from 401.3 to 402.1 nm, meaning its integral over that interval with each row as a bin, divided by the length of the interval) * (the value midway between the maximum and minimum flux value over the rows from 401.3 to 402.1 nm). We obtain 195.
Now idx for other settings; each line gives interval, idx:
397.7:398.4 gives 234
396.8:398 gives 211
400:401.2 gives 182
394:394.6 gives 187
